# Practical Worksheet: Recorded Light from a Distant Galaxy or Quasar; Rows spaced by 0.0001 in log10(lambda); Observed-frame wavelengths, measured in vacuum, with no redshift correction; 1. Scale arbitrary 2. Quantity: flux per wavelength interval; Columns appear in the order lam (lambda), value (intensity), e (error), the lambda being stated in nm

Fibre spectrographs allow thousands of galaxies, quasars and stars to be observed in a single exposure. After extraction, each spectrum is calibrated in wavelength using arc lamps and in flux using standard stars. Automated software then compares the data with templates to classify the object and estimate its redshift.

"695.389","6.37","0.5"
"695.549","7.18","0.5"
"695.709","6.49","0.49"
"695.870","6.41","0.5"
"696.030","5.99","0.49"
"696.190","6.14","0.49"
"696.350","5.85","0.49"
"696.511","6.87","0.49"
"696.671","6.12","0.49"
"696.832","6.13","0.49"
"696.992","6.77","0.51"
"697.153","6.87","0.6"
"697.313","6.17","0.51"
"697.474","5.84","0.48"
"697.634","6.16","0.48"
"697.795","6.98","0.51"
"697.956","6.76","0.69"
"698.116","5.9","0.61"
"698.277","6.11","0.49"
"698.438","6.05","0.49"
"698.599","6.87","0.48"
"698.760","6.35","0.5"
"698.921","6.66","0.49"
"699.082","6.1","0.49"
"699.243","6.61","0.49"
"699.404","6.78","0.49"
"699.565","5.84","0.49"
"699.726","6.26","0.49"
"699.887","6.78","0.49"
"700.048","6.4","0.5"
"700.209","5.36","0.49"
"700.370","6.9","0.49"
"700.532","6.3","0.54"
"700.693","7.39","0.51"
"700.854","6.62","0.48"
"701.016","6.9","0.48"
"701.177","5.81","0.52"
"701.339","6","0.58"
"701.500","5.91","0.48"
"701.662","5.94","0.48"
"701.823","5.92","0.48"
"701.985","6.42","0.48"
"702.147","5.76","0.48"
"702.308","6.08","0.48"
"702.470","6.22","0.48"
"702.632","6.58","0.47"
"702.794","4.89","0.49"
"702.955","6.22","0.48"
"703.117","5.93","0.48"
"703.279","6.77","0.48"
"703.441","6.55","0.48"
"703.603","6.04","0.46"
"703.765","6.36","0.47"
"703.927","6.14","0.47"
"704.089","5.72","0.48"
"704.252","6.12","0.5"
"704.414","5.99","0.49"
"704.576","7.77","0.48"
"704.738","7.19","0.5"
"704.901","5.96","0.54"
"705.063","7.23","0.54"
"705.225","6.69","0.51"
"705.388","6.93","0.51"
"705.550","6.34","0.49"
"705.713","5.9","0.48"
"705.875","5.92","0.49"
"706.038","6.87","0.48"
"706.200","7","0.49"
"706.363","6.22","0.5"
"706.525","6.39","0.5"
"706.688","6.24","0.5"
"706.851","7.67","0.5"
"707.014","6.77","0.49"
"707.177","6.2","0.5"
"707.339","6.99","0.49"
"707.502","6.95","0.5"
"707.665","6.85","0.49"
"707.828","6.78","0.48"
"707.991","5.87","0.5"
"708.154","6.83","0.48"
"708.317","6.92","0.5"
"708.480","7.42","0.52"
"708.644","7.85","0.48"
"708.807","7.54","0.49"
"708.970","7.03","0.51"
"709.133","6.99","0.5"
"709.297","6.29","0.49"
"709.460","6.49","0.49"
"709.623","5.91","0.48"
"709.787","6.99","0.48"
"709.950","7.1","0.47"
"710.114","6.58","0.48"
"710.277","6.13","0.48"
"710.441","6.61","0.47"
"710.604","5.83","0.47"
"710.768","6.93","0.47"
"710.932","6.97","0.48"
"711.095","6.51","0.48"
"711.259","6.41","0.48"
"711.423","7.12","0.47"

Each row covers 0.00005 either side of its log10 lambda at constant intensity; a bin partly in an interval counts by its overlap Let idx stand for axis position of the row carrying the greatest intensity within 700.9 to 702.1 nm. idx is 701.016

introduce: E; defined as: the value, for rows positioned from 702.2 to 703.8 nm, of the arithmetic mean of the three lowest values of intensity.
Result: 5.62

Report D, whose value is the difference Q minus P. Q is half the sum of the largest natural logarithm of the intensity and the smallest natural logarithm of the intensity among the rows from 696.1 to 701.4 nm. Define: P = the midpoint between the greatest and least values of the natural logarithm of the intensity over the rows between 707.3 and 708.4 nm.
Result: -0.02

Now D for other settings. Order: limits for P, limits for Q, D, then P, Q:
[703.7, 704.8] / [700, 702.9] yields -0.10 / 1.90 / 1.79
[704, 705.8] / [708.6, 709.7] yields 0.02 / 1.90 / 1.92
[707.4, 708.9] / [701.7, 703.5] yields -0.17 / 1.92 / 1.75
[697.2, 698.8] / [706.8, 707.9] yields 0.08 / 1.85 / 1.93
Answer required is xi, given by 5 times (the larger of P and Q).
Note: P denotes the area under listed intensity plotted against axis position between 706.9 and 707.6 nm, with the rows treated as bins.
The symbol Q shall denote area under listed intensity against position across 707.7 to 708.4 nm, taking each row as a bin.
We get 23.72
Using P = 4.74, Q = 4.6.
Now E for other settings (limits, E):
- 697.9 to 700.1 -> 5.93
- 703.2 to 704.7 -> 5.92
